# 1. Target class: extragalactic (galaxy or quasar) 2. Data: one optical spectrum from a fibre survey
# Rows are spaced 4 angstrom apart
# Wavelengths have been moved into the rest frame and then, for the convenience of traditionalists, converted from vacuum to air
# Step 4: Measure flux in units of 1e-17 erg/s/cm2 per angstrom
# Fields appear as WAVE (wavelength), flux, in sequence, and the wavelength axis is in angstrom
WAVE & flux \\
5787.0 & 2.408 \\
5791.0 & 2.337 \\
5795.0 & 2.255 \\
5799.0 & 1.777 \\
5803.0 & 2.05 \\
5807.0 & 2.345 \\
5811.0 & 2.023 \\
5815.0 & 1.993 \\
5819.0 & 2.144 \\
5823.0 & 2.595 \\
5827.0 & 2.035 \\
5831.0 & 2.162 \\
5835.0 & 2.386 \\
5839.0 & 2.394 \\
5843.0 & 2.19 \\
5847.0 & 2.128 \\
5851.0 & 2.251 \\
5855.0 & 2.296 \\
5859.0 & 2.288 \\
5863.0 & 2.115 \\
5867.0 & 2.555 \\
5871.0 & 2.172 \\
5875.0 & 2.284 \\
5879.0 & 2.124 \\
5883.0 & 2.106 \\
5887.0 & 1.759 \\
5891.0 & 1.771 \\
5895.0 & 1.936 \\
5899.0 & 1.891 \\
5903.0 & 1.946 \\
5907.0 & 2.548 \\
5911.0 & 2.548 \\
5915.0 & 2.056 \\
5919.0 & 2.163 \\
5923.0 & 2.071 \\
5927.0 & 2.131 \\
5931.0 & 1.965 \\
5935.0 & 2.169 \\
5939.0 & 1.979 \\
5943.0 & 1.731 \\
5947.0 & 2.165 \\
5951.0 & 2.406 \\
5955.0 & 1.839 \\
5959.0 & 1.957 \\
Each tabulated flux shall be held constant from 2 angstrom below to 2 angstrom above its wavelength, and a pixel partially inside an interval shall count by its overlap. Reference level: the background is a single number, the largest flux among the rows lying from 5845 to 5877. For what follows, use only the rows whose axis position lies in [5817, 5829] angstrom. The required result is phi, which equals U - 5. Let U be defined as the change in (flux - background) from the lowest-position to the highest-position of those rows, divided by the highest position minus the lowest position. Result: -5.01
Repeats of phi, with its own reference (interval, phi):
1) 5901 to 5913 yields -4.92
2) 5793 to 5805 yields -5.03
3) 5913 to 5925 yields -5.00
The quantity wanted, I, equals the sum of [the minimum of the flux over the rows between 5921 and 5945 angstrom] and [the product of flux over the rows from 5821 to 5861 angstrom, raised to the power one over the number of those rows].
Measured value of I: 4.00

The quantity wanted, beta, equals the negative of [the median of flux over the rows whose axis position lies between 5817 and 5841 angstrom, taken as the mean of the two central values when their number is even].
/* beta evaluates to -2.27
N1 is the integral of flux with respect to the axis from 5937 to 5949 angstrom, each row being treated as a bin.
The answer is 23.5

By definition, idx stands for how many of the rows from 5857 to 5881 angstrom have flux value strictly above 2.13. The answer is 4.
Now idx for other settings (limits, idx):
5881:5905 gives 0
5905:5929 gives 4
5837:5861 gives 5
